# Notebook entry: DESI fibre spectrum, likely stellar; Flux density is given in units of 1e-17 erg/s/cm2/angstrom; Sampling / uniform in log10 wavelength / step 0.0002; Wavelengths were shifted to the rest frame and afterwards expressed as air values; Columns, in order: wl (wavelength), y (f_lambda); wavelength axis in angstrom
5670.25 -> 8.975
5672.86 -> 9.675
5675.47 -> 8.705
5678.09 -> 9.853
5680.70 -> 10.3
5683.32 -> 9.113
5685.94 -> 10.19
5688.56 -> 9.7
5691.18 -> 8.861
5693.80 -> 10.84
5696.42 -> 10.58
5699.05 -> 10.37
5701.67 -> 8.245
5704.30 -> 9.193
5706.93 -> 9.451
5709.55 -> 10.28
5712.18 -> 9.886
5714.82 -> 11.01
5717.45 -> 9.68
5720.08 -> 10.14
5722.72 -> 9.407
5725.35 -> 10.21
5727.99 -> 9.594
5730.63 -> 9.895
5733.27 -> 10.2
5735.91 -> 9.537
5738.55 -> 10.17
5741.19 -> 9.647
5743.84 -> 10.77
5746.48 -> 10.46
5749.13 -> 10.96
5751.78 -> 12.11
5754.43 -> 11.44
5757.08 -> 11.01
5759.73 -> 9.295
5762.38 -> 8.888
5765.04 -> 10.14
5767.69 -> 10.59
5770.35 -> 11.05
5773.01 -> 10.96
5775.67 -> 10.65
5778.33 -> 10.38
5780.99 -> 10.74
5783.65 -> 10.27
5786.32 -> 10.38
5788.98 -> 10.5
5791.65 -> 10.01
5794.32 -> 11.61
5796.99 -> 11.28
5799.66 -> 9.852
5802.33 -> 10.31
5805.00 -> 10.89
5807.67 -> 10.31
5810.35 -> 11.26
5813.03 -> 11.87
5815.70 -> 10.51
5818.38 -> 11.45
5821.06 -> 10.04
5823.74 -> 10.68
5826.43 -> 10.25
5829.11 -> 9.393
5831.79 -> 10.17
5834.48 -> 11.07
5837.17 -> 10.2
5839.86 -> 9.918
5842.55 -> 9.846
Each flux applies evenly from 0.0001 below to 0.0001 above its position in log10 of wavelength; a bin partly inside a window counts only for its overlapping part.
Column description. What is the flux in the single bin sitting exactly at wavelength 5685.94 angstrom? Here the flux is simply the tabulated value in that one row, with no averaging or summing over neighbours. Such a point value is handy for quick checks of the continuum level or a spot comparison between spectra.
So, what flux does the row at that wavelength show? 10.19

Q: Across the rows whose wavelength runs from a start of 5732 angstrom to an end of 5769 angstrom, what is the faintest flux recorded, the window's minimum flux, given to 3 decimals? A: 8.888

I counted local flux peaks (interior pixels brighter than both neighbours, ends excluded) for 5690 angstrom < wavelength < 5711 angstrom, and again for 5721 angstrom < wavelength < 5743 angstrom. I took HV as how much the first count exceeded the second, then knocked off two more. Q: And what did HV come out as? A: -4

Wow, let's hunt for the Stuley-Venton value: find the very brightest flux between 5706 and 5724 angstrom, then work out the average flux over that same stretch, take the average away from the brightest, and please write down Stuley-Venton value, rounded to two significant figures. 1.0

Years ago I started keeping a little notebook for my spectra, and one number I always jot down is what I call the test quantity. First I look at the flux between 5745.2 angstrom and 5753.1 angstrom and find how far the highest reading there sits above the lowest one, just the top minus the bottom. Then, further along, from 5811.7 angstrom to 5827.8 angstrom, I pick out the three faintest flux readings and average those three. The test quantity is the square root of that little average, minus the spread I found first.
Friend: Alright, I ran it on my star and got 1.55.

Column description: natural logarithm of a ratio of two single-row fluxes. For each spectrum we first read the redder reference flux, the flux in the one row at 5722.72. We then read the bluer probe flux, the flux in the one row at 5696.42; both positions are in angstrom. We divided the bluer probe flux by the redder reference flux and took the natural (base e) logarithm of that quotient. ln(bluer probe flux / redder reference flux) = 0.12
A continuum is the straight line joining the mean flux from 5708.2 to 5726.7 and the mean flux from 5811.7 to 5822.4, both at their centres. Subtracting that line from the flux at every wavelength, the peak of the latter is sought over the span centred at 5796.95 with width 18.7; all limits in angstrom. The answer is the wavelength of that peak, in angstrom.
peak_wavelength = 5794.32 angstrom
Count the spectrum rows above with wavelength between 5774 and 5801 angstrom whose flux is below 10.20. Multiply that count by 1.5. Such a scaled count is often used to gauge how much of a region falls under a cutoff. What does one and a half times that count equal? 3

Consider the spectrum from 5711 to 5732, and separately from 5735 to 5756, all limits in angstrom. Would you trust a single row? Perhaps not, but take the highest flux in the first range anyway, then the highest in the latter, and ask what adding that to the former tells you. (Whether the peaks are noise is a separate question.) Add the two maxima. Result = 23.12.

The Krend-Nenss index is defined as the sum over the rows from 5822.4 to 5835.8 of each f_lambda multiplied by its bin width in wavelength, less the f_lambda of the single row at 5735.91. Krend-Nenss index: 129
